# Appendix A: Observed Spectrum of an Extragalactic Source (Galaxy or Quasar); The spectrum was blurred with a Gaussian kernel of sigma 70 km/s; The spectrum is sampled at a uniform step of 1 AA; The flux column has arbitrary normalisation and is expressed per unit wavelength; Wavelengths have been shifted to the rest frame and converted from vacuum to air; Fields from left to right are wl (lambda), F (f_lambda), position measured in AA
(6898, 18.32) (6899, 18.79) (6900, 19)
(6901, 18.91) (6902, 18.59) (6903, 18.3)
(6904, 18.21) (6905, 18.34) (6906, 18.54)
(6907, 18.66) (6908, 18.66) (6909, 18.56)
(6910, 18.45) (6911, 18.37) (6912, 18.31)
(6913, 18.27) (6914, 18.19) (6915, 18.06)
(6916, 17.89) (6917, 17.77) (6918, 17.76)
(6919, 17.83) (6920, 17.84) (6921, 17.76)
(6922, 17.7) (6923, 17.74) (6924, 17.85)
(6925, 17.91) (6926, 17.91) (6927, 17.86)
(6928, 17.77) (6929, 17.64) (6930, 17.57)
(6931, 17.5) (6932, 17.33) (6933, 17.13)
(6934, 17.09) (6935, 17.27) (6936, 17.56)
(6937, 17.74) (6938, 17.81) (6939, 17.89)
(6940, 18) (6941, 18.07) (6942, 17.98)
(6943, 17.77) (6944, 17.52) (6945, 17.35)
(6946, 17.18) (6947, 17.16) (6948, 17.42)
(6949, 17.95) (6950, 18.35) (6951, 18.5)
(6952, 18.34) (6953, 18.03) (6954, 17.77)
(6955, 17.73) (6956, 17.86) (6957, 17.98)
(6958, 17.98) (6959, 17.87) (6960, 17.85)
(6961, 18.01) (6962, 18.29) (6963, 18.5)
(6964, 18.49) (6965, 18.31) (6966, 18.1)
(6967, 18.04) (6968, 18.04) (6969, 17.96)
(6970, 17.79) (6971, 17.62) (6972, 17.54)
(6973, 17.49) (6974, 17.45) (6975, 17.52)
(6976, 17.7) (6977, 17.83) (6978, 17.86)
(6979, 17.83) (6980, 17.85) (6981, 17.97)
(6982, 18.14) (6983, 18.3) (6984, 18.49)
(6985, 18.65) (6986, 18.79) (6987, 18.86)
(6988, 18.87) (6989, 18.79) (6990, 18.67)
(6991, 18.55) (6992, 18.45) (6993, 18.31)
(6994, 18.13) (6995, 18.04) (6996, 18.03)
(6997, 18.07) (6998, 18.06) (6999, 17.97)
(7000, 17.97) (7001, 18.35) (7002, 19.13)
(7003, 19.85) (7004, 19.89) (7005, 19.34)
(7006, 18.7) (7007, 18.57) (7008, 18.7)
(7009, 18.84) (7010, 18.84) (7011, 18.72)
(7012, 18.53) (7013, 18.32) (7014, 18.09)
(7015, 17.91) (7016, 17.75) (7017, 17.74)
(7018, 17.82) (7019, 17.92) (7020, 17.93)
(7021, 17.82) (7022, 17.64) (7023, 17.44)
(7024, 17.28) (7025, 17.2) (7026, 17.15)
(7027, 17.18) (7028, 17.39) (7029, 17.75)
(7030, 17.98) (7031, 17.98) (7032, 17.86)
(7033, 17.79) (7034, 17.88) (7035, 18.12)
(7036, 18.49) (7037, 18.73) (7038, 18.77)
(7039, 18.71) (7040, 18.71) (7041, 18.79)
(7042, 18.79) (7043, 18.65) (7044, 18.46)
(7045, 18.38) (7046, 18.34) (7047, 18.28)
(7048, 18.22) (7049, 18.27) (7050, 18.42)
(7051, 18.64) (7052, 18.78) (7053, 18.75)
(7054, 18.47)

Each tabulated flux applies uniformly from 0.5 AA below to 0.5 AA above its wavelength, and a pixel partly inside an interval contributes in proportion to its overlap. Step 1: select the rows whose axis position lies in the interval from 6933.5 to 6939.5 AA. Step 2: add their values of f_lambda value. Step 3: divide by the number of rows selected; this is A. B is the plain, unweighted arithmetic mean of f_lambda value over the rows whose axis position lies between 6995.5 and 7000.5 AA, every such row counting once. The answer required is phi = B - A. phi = 0.5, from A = 17.6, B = 18.0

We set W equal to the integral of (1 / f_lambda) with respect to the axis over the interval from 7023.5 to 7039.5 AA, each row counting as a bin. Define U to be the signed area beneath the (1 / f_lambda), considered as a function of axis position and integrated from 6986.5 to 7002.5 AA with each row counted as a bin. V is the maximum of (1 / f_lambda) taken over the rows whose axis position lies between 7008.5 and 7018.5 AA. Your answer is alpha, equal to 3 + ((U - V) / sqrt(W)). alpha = 3.9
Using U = 0.9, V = 0.0564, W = 0.9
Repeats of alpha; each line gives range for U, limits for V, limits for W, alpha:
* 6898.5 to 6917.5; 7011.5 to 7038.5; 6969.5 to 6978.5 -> 4.4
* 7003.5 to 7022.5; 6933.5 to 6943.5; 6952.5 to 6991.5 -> 3.7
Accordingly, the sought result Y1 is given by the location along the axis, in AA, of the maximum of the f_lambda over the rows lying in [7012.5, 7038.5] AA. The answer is 7038 AA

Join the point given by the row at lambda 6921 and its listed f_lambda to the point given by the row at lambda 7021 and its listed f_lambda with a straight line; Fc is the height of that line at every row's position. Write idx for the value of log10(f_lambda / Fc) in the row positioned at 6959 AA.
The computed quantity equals 0.002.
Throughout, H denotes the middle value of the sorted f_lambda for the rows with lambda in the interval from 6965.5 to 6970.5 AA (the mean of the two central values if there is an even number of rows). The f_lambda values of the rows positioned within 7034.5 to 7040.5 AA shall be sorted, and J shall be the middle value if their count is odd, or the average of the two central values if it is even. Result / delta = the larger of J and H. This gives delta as 18.7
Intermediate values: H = 18.0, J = 18.7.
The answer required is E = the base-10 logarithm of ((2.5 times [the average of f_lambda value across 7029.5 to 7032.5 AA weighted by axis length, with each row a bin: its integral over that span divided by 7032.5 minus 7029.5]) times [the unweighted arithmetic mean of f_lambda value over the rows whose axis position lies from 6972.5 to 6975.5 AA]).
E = 2.89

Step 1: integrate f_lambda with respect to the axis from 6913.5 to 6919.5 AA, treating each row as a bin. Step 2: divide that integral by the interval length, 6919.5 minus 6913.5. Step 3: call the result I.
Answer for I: 17.92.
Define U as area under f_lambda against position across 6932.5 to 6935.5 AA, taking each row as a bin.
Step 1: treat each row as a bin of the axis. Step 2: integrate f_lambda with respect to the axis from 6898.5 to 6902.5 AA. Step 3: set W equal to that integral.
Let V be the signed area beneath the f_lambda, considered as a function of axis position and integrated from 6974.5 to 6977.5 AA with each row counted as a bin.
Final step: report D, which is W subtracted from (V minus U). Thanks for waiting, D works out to -74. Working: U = 51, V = 53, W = 75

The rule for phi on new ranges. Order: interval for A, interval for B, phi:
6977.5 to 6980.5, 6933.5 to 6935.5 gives -0.7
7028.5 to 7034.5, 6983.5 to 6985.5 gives 0.7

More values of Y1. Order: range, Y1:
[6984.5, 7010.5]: 7004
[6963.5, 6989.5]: 6988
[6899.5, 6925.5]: 6900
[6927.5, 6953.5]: 6951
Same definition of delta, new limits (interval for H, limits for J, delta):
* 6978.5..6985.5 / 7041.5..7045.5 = 18.6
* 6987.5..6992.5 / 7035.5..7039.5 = 18.7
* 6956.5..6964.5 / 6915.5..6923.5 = 18.0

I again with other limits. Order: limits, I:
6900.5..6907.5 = 18.51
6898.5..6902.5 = 18.82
